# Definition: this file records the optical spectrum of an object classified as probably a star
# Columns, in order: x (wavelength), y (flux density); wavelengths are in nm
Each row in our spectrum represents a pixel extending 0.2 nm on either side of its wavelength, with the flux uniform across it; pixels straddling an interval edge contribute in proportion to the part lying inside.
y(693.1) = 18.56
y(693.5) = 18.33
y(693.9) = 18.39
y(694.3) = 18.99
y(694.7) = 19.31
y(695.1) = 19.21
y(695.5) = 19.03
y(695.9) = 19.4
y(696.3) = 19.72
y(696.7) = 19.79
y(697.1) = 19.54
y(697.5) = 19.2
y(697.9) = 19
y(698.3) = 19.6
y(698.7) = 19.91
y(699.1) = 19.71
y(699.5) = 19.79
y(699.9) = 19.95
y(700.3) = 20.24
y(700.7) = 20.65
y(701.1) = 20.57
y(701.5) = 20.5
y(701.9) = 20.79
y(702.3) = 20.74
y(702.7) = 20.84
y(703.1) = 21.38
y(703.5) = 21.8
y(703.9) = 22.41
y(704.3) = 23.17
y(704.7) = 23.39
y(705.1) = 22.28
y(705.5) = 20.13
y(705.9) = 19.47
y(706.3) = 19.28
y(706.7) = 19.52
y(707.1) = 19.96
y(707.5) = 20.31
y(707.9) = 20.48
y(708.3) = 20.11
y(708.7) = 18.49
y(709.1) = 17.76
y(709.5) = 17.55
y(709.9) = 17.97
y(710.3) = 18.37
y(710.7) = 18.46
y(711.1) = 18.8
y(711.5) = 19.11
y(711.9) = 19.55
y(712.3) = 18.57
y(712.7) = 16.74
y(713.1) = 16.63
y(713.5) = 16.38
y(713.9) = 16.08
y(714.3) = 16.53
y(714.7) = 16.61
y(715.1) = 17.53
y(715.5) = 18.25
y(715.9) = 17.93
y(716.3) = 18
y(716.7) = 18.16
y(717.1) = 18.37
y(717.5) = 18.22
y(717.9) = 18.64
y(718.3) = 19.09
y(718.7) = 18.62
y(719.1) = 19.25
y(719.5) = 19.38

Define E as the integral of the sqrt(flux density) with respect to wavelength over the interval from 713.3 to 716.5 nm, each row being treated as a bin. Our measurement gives 13.3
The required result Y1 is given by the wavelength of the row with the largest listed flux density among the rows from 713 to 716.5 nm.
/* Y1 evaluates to 715.5 nm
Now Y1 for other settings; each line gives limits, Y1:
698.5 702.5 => 701.9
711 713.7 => 711.9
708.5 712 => 711.9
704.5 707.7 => 704.7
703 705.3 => 704.7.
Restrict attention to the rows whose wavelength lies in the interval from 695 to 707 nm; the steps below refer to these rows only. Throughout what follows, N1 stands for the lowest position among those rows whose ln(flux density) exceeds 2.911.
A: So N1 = 695.1 nm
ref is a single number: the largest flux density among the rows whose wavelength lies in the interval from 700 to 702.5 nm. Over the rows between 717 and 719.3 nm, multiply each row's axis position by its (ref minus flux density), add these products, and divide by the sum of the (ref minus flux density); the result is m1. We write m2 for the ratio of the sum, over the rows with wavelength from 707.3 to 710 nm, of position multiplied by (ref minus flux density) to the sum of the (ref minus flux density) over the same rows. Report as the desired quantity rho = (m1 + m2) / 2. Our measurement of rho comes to 713.59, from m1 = 718.00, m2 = 709.17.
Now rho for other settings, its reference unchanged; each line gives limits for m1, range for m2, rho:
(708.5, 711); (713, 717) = 712.17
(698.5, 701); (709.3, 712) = 704.97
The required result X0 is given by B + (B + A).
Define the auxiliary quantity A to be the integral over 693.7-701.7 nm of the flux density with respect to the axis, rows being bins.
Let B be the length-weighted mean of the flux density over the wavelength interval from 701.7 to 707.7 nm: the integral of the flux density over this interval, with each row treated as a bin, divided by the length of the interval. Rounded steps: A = 157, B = 21.0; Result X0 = 199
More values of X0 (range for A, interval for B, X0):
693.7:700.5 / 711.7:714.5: 167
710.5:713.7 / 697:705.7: 99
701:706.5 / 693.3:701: 156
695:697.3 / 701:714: 84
